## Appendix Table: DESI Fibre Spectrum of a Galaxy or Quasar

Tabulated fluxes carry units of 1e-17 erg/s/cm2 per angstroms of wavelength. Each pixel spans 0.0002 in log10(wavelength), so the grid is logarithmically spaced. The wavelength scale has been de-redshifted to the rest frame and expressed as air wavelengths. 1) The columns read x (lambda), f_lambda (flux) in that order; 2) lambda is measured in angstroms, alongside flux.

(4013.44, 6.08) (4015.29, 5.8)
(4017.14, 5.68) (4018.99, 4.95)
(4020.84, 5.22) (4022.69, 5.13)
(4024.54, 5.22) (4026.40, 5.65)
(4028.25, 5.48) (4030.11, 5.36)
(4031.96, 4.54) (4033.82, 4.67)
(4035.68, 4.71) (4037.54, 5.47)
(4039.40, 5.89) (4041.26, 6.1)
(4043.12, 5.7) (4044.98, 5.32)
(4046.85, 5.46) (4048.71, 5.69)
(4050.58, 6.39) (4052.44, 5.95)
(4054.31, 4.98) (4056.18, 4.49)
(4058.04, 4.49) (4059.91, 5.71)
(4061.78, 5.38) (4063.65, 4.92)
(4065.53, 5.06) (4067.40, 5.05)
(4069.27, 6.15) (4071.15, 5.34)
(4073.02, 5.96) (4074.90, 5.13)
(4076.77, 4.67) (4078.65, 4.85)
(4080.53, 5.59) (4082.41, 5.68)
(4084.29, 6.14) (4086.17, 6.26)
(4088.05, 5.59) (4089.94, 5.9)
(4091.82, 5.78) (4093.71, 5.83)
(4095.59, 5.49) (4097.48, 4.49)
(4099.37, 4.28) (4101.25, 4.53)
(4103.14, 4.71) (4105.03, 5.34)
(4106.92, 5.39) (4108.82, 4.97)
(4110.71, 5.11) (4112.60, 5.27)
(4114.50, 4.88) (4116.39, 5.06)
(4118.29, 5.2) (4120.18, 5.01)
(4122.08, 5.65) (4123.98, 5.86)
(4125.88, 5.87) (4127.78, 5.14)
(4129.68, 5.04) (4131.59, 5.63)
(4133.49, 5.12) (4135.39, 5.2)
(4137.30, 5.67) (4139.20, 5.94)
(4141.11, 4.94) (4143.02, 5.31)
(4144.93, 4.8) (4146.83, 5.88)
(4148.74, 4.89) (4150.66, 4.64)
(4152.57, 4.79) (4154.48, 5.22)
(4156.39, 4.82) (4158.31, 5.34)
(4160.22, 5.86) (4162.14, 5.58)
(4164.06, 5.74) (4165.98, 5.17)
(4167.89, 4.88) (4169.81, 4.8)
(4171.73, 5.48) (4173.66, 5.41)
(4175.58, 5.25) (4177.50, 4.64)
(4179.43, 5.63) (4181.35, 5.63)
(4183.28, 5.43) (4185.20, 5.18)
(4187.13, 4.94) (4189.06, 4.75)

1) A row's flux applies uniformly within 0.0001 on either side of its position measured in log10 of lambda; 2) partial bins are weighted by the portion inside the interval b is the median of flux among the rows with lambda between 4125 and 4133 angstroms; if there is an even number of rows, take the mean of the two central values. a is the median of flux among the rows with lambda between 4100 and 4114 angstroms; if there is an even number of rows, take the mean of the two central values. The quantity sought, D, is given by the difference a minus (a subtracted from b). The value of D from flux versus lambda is 4.8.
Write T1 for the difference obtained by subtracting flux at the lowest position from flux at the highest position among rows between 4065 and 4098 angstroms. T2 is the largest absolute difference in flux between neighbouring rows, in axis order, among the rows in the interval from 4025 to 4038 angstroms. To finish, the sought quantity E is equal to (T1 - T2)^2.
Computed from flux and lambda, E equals 1.9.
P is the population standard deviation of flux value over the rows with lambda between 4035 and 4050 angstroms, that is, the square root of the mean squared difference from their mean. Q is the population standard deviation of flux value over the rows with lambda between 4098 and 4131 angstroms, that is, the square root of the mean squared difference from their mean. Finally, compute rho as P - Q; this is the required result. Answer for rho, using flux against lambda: -0.02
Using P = 0.39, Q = 0.410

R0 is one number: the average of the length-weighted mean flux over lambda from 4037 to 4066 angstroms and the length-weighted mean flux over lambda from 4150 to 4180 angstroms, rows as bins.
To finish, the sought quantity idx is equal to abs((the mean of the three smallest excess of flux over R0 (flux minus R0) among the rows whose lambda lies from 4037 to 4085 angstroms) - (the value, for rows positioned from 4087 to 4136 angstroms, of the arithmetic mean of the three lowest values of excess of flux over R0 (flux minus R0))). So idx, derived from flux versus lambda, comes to 0.12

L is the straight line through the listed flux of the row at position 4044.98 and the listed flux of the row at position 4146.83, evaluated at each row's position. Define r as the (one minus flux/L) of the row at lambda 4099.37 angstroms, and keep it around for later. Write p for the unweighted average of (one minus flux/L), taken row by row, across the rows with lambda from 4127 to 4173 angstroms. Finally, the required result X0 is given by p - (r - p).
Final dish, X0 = -0.02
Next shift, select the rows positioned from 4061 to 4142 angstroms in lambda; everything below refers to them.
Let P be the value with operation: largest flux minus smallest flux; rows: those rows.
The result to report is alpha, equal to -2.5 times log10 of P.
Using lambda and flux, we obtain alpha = -0.7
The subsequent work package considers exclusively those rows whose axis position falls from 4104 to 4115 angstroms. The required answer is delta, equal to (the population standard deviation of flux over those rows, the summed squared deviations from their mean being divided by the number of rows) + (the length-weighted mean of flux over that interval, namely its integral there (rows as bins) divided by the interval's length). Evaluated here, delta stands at 5.35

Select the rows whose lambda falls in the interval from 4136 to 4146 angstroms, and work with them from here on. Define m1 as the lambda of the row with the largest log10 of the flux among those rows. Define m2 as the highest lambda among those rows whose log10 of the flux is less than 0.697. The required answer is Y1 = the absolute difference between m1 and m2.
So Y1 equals 5.7 angstroms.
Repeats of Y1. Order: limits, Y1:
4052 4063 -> 5.6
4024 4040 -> 3.7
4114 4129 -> 11.4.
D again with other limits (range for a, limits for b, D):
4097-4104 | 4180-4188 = 3.7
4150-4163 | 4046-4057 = 4.9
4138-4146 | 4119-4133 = 4.6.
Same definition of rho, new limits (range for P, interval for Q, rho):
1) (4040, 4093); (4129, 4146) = 0.17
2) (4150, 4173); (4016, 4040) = -0.01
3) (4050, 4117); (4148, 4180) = 0.17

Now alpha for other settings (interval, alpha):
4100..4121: 0.2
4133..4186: -0.3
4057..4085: -0.6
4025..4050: -0.5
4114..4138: 0.0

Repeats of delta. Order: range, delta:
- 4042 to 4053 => 6.10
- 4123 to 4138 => 5.76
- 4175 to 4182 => 5.68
